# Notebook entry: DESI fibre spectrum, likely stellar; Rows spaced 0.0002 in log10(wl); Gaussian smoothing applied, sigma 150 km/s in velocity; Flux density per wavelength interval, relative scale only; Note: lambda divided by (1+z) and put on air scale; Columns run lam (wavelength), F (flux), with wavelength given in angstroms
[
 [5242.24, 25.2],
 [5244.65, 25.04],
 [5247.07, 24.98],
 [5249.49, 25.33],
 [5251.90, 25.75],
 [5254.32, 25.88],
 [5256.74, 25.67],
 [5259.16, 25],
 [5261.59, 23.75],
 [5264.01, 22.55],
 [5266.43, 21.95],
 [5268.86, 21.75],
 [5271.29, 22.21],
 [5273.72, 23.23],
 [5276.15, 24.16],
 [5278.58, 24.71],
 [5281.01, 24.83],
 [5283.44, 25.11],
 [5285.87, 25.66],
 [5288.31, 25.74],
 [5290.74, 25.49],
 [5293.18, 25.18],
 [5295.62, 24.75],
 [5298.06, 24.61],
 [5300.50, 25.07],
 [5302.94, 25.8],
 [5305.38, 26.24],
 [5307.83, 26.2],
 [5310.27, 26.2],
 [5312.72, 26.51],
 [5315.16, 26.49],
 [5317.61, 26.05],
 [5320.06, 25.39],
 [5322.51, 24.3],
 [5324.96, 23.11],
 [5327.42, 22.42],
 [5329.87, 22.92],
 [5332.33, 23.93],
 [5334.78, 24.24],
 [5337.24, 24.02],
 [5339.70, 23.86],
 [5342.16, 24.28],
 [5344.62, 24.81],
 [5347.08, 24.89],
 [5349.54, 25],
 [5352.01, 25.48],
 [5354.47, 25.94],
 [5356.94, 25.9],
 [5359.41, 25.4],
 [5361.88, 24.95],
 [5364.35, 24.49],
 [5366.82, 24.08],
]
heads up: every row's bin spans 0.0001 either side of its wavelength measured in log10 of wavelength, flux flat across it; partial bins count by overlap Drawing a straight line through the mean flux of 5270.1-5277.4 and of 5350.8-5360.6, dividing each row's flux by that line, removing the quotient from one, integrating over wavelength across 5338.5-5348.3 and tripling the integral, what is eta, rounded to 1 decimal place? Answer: 1.0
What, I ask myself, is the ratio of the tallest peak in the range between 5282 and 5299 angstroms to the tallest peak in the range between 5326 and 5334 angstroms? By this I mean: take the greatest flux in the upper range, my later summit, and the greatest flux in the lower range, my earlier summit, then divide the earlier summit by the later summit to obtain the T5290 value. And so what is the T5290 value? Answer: 1.076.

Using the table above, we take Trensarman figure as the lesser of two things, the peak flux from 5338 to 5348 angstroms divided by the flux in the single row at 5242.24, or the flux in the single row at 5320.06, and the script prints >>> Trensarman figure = 0.99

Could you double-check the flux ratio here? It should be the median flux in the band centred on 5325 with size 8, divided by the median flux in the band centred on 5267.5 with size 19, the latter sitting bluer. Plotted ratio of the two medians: 1.01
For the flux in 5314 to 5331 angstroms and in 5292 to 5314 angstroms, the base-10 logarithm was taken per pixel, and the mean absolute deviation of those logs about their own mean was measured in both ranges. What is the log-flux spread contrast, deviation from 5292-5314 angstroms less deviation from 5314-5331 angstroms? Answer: -0.013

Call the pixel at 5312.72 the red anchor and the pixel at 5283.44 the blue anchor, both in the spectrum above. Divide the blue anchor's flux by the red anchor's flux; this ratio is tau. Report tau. 0.95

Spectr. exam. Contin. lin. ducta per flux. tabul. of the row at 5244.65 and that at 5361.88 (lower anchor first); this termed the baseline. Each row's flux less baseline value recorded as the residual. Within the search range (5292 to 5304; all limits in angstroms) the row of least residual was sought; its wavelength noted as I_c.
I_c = 5298.06 angstroms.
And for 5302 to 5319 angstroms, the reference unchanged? 5302.94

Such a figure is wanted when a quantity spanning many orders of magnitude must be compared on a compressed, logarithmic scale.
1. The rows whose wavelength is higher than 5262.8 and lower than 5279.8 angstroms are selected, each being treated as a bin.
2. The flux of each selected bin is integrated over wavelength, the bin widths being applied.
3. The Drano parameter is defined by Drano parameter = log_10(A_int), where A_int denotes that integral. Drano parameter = 2.59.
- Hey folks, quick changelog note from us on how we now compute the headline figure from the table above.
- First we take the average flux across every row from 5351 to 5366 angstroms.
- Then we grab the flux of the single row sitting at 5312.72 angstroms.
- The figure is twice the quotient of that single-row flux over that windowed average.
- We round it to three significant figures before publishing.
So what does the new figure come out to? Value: 2.09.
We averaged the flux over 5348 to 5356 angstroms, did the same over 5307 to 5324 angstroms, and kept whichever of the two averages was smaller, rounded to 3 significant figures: 25.5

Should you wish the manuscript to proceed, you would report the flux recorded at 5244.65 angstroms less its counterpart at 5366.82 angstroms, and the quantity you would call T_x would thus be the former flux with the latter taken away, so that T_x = 1.0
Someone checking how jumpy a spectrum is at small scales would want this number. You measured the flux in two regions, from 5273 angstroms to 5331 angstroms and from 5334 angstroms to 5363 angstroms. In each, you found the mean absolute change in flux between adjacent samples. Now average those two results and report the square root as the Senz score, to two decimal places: 0.62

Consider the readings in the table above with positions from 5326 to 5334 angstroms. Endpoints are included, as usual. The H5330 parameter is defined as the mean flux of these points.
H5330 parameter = 23.1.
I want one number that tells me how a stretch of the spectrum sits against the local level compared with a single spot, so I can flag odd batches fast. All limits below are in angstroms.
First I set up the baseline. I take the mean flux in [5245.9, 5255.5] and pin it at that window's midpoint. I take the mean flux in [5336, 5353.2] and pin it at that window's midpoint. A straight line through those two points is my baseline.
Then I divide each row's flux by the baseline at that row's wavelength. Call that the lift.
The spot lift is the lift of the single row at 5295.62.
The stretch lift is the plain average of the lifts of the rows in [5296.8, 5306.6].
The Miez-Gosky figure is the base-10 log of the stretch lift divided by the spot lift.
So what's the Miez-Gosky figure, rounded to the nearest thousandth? 0.013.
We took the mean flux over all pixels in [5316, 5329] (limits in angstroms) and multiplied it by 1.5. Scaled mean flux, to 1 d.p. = 36.4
